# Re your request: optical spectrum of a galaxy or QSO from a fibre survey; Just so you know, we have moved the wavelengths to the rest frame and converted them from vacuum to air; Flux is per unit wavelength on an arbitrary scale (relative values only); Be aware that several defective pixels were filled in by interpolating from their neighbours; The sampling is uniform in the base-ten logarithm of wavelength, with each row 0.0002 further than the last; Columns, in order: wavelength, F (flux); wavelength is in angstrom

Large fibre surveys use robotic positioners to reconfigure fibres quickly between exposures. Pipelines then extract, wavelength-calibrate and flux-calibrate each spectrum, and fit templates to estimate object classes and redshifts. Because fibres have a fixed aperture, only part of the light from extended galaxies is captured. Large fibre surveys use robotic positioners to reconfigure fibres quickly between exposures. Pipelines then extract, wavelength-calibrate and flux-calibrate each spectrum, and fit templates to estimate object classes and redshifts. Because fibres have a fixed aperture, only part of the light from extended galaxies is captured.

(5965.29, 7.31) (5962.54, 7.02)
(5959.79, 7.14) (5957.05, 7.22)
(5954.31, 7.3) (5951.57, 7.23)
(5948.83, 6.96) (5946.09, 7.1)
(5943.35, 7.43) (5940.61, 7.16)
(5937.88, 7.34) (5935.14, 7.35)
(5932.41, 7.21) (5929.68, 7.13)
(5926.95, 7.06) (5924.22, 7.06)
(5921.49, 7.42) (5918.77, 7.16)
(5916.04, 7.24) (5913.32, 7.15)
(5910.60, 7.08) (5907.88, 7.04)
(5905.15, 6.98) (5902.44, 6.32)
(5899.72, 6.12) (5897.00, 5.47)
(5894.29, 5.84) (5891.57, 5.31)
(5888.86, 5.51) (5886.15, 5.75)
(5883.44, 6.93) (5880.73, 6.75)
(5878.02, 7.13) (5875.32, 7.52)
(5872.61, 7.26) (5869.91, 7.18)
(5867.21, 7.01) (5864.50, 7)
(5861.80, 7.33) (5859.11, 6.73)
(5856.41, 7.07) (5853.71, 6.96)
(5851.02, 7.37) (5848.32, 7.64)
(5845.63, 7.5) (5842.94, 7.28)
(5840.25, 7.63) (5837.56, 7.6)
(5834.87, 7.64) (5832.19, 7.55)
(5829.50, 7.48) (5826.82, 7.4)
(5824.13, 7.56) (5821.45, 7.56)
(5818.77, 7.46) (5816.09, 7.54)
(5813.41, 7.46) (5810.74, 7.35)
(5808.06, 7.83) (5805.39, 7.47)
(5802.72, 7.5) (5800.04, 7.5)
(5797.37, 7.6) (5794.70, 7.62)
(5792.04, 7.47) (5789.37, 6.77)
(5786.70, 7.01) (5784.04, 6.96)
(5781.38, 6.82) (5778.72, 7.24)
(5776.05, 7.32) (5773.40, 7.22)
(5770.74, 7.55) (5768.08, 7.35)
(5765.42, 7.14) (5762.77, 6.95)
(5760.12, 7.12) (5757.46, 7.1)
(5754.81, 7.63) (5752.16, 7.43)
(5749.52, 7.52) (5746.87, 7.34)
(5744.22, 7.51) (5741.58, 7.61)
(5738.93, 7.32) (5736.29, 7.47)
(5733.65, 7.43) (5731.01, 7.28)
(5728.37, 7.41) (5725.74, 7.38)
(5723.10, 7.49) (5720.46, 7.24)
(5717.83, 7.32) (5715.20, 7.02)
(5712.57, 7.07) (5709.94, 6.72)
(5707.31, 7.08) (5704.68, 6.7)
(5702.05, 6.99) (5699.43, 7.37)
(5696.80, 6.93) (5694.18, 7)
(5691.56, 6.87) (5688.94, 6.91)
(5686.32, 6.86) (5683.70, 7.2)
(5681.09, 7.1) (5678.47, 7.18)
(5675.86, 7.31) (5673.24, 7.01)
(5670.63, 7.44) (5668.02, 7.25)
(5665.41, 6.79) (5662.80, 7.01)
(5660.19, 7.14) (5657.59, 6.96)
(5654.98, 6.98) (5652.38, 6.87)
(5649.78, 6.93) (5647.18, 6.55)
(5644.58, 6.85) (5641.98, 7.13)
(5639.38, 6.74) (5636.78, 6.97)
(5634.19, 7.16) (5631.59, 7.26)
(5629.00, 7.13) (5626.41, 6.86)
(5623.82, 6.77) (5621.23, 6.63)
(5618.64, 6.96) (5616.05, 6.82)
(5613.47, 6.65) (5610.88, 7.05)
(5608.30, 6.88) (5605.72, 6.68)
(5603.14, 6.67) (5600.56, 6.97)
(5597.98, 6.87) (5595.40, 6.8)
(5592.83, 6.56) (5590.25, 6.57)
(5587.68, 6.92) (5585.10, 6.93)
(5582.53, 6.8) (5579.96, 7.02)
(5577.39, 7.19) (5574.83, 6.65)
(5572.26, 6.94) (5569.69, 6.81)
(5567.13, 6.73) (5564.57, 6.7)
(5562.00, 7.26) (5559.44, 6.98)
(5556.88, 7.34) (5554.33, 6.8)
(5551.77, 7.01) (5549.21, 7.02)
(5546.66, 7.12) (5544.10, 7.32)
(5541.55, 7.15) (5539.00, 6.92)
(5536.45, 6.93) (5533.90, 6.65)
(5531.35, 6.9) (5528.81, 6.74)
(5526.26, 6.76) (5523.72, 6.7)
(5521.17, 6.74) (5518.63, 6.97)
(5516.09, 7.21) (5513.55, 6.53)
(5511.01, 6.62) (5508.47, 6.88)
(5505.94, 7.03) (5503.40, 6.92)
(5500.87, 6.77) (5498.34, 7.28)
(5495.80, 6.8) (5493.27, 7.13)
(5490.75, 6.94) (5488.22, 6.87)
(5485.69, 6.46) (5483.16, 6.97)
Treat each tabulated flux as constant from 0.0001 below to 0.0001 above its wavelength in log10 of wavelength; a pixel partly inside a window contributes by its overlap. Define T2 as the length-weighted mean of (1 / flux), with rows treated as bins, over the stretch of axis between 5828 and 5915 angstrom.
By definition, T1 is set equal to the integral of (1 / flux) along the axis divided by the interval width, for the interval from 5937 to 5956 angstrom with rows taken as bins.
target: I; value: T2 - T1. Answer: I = 0.008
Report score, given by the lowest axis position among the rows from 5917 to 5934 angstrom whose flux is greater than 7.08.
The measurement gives 5918.77 angstrom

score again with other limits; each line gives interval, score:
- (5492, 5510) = 5493.27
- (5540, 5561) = 5541.55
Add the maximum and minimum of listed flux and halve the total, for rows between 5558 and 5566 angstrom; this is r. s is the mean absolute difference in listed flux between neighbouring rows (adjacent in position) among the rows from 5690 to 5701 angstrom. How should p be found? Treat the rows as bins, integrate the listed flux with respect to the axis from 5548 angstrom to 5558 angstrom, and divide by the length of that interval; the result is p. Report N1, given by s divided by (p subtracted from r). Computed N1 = -3.6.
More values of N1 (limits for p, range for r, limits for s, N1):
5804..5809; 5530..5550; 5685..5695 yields -0.1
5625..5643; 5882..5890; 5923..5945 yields -0.1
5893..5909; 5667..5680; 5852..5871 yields 0.3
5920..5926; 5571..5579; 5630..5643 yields -0.7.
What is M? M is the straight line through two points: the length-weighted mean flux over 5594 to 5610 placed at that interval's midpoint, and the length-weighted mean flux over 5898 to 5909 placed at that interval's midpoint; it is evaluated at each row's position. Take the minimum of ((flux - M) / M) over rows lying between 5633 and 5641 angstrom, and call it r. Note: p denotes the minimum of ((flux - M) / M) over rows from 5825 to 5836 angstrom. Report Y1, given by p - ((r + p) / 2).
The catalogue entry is 0.062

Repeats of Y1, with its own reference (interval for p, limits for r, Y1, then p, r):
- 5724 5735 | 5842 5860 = 0.033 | 0.08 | 0.019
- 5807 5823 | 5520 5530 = 0.067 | 0.11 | -0.027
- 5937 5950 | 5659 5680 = 0.031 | 0.07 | 0.004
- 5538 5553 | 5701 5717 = 0.006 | 0.01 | -0.005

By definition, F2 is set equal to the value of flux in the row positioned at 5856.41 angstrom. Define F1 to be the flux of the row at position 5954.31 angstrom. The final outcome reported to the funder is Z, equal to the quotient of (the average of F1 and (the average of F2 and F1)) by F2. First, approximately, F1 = 7.3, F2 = 7.07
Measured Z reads 1.024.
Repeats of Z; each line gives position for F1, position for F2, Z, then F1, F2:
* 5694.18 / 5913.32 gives 0.984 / 7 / 7.15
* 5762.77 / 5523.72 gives 1.028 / 6.95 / 6.7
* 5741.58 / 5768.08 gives 1.027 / 7.61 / 7.35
